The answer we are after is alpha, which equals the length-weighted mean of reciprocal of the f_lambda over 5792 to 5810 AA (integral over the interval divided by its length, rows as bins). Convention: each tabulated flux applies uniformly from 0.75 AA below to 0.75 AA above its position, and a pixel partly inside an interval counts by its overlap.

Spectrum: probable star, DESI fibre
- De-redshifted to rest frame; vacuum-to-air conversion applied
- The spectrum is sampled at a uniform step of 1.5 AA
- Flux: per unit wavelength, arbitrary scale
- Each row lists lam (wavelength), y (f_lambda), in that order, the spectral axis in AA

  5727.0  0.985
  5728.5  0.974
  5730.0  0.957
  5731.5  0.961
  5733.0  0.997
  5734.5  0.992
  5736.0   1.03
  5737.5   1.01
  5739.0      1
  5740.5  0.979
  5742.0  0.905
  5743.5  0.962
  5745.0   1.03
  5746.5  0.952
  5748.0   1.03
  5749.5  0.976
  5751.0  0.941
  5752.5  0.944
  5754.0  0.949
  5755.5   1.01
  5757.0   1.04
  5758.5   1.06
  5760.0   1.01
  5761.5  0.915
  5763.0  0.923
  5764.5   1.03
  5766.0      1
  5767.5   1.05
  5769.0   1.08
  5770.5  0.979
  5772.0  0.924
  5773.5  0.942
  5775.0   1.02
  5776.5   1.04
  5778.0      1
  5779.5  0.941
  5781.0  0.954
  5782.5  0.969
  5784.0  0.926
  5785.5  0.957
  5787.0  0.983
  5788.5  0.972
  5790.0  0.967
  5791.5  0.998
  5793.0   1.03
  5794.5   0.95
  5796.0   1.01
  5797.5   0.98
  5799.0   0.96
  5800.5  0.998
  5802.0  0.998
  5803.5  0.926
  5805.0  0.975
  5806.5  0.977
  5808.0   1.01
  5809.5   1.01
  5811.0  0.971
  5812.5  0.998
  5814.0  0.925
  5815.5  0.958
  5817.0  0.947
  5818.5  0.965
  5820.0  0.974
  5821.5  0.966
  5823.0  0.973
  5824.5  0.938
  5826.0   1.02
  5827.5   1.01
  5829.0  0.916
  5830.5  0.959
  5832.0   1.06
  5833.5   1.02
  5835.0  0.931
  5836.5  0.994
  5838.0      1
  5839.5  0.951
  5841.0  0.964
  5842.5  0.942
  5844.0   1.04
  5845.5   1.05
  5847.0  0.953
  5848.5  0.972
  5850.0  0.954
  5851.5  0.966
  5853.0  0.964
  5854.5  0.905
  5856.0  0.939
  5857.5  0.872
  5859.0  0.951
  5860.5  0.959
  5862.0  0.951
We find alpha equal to 1.016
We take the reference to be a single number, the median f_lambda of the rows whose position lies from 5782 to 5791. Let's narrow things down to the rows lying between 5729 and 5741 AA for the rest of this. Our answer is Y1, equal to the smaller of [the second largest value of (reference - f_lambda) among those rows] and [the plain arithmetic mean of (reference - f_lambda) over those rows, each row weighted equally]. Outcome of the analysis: -0.023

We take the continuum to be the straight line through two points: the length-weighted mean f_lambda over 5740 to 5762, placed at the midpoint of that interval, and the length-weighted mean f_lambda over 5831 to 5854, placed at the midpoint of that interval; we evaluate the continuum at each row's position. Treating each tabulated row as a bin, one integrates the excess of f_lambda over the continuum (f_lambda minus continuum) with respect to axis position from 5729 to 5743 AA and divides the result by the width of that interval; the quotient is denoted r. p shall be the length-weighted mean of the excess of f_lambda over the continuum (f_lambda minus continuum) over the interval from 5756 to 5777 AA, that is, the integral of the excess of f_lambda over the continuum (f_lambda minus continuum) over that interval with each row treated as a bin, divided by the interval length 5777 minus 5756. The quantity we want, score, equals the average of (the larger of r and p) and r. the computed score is 0.0097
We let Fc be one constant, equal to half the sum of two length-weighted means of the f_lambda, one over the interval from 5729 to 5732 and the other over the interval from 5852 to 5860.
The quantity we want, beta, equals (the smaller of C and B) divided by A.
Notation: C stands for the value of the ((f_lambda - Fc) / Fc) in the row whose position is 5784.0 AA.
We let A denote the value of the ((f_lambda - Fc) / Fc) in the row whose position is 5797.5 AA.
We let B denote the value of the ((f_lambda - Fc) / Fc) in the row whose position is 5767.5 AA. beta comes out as -0.5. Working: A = 0.038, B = 0.11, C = -0.019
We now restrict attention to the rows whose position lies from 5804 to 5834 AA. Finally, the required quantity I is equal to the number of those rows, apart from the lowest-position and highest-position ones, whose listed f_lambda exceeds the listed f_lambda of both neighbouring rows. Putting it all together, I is 6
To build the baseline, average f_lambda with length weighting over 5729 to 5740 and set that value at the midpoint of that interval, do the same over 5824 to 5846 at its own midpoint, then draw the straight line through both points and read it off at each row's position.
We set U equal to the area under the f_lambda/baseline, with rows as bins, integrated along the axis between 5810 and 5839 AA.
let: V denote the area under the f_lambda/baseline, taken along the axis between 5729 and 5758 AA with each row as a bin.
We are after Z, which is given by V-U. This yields 0.1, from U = 28.7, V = 28.8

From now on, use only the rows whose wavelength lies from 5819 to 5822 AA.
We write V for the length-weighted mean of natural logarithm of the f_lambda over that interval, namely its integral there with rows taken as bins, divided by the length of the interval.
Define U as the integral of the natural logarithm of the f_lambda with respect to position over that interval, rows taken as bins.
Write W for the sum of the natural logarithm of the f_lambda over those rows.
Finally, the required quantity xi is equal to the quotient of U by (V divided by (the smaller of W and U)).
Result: -0.27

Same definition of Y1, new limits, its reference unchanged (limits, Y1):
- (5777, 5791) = 0.005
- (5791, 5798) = -0.026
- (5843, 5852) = -0.021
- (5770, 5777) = -0.013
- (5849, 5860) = 0.032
